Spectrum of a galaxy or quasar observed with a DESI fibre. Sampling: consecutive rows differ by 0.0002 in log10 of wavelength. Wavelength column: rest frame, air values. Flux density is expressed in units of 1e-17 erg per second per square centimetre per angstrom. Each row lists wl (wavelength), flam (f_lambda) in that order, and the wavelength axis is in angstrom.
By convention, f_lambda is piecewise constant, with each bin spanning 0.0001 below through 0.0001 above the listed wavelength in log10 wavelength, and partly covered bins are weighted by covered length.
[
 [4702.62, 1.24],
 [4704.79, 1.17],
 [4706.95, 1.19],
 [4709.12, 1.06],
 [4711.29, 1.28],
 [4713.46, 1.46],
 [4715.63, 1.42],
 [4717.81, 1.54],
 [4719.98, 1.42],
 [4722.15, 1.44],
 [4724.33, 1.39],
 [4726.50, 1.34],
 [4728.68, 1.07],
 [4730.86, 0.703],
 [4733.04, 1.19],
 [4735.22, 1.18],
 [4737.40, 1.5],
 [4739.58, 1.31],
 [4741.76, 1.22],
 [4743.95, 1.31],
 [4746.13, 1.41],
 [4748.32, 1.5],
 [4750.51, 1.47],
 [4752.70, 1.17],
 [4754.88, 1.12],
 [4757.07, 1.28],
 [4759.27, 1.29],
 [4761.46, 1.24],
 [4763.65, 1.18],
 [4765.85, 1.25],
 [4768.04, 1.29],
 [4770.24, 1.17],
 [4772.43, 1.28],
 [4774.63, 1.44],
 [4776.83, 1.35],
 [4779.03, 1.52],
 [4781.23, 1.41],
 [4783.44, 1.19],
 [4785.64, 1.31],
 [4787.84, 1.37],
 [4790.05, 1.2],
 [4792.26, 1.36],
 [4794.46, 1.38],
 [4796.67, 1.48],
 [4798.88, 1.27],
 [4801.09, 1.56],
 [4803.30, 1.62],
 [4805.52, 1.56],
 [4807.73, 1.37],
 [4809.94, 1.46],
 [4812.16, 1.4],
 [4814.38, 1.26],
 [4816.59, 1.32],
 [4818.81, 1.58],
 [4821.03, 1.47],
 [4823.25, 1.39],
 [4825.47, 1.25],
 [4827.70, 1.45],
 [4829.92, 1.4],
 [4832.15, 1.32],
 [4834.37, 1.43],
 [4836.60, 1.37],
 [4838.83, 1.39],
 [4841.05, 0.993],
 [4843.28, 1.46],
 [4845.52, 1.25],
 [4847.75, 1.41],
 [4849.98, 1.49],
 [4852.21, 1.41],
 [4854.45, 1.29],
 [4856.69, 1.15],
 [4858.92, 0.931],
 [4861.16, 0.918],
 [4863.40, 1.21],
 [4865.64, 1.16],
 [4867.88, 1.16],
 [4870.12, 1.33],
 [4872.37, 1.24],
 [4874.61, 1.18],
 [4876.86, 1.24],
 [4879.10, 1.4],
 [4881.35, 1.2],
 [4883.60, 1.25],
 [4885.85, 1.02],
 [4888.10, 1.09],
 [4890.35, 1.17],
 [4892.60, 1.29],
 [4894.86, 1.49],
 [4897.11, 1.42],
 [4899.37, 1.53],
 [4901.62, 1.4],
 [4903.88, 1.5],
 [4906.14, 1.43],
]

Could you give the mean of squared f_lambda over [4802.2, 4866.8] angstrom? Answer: 1.81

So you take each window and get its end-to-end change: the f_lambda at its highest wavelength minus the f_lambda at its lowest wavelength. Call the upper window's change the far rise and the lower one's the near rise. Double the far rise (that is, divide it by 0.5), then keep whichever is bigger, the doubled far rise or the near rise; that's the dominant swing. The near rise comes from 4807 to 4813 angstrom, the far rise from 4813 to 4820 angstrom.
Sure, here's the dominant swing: 0.64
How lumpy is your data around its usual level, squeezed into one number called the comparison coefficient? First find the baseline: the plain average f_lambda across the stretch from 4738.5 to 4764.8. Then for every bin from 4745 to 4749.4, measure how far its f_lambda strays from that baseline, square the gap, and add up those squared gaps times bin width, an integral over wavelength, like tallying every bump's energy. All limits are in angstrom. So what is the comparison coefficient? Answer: 0.13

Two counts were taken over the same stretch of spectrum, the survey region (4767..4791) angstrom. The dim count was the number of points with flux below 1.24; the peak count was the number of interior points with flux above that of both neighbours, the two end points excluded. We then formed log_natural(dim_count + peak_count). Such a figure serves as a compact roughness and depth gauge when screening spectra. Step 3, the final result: 1.79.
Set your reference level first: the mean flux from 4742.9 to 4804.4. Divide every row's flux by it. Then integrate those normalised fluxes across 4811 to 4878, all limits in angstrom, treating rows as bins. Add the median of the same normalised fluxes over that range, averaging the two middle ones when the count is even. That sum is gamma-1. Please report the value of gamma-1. 66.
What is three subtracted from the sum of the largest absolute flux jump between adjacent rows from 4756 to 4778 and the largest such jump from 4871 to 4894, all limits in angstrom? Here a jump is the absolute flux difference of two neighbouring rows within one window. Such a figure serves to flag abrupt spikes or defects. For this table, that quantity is -2.61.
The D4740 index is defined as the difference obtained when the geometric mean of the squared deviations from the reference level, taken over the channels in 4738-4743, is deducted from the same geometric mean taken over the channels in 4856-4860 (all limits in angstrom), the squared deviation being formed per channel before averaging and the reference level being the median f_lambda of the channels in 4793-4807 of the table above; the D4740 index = 0.15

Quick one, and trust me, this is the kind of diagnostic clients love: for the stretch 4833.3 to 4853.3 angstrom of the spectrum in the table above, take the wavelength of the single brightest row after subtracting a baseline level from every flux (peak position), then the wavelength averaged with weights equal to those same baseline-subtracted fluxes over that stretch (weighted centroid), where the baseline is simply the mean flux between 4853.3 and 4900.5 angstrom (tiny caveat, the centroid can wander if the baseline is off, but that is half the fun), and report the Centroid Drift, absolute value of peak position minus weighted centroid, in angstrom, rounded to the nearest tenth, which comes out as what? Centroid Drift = 5.6 angstrom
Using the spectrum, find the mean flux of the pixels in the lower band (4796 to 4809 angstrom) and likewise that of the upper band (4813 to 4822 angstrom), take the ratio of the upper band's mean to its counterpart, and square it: 0.91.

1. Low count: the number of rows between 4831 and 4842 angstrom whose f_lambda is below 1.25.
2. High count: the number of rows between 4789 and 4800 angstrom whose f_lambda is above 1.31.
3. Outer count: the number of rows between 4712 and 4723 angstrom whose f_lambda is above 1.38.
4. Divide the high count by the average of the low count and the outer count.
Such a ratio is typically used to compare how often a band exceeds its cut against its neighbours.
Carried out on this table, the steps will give 1.0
